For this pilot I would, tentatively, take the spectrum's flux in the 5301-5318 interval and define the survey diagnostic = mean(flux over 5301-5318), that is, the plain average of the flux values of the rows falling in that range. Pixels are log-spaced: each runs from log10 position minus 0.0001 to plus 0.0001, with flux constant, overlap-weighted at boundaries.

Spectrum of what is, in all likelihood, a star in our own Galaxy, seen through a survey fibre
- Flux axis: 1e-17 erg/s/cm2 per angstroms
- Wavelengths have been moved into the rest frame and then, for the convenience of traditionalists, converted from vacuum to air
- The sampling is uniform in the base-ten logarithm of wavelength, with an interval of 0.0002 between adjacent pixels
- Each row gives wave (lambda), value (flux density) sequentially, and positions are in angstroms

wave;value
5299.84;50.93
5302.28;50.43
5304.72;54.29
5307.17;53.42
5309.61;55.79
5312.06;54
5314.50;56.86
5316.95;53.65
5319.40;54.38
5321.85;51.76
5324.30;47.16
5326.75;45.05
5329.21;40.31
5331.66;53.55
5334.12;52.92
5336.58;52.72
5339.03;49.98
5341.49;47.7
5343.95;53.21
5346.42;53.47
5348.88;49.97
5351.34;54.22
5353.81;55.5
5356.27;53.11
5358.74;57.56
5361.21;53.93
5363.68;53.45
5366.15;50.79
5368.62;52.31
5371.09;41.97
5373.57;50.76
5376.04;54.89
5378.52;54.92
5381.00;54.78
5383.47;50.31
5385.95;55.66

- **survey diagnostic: 54.1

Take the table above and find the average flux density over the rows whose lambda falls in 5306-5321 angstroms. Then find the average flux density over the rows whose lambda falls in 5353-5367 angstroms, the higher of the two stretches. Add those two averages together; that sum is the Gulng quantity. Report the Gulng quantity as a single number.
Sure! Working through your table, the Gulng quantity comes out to 108.7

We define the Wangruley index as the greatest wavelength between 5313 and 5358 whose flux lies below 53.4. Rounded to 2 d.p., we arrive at 5356.27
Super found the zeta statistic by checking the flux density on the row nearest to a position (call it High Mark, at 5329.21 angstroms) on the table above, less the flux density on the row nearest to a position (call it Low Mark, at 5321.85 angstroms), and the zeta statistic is -11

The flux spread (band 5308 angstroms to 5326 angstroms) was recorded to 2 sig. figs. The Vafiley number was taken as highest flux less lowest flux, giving 9.7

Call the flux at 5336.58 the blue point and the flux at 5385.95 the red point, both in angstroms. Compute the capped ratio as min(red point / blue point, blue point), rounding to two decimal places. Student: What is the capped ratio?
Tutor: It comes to 1.06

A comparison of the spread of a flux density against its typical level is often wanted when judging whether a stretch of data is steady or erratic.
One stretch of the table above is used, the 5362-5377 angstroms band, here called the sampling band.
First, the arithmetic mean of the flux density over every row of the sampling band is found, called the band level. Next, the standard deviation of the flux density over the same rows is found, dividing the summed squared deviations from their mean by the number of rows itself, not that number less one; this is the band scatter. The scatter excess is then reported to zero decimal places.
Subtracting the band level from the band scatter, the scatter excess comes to -47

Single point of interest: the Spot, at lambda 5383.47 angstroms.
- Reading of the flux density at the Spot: 50.31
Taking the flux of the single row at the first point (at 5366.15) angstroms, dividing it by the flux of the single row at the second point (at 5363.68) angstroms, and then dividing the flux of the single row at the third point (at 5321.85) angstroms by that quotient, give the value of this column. 54.5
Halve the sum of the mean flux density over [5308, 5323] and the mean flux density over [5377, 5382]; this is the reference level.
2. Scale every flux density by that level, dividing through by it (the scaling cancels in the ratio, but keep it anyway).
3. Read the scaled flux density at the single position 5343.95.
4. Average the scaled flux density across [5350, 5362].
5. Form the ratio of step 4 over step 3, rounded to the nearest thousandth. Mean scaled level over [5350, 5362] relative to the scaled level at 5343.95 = 1.031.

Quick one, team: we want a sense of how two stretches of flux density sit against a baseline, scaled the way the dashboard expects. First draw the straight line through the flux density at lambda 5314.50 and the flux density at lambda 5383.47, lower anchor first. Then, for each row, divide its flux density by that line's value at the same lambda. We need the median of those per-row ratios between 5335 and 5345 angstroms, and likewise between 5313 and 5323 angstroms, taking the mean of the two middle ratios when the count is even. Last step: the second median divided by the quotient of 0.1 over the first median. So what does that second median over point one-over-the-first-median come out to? 9.0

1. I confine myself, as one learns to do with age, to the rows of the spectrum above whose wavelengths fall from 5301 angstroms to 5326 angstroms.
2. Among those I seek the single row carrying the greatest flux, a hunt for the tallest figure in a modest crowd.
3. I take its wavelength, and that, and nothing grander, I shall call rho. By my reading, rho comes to 5314.50 angstroms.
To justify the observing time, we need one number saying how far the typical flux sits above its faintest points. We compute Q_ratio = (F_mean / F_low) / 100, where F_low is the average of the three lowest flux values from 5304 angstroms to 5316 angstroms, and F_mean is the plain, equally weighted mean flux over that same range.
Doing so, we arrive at 0.0102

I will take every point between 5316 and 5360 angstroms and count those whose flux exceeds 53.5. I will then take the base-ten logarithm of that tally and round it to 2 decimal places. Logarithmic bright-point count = 0.78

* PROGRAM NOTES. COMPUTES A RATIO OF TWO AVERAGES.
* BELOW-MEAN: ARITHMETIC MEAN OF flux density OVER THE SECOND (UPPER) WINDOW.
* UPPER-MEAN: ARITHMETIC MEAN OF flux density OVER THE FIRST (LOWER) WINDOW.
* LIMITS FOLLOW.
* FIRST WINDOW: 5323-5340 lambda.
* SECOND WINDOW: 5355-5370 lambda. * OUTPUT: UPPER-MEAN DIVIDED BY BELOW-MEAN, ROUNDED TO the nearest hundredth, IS 0.91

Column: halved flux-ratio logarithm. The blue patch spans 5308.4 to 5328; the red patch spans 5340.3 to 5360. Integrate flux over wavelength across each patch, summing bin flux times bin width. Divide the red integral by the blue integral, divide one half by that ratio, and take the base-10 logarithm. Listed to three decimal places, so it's -0.310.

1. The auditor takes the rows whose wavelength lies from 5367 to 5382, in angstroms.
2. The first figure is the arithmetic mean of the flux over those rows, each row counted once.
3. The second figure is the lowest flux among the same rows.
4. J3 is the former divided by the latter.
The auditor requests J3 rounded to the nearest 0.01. 1.23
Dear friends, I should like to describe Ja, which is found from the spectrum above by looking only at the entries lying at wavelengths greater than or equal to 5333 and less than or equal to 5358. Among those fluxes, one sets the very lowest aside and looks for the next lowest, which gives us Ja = 49.97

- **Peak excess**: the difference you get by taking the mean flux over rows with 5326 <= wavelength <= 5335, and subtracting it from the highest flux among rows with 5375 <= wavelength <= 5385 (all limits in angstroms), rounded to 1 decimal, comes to 7.0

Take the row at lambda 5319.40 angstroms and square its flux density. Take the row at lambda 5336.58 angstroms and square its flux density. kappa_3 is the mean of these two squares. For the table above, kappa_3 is 2868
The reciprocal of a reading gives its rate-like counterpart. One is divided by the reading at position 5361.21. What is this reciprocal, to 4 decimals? 0.0185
